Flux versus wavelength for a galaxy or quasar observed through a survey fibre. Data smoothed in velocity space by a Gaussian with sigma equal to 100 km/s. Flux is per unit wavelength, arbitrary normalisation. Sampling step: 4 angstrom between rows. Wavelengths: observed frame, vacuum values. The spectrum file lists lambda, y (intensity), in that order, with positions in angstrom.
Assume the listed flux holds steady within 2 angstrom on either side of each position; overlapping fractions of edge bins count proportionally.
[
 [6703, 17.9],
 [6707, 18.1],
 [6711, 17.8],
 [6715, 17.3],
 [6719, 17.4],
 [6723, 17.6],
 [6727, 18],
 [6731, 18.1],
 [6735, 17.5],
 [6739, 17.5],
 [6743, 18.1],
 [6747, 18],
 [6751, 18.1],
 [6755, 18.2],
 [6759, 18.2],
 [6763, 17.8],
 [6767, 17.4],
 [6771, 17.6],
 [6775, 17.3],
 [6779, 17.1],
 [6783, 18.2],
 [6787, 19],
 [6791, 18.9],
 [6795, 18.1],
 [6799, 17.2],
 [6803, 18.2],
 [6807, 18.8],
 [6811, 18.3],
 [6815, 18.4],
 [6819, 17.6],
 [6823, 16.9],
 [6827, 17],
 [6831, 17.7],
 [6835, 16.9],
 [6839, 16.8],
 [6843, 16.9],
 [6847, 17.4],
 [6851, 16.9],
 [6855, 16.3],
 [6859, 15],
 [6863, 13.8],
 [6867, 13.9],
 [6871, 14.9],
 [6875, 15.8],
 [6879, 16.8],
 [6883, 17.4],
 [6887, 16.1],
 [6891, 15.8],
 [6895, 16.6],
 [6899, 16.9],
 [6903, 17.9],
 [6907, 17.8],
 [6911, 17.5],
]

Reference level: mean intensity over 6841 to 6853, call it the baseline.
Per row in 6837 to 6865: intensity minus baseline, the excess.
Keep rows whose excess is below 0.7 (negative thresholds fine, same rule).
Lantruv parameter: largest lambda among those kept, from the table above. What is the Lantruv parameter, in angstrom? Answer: 6863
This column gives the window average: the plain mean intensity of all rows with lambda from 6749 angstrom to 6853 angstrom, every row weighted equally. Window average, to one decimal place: 17.7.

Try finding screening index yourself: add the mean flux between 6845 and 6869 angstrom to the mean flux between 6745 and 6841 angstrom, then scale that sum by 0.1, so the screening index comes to 3.337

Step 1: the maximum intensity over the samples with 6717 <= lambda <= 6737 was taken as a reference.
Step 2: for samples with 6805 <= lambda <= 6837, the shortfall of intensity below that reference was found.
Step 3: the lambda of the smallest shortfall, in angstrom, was 6807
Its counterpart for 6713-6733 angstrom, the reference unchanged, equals 6731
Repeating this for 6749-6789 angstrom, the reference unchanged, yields 6787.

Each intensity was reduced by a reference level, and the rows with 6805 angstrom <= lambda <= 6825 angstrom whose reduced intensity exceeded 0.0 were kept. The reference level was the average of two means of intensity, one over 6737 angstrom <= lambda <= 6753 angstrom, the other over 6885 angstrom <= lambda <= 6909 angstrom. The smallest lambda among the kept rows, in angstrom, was 6807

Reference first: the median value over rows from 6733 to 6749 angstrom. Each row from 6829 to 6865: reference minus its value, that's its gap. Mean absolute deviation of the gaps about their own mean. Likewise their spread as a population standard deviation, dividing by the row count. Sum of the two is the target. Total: 2.1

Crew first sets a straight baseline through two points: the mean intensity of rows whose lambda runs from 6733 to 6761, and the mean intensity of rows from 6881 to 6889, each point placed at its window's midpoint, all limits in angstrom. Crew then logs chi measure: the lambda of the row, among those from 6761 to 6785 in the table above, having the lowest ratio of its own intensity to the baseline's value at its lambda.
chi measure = 6779 angstrom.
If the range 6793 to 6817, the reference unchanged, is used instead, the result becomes 6799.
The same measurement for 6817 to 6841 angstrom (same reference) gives 6823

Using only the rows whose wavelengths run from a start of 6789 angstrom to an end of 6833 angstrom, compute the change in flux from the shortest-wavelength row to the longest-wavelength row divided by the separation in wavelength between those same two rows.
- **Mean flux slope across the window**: -0.03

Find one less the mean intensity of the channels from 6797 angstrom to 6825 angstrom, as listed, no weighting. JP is -16.9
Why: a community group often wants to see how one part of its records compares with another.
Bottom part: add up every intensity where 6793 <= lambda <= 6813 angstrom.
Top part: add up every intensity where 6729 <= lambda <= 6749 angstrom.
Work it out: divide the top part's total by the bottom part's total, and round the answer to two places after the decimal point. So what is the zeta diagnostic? 0.98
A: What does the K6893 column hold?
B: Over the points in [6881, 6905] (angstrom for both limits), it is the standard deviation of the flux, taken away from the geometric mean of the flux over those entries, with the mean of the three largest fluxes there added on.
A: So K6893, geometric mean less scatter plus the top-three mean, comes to 33.4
